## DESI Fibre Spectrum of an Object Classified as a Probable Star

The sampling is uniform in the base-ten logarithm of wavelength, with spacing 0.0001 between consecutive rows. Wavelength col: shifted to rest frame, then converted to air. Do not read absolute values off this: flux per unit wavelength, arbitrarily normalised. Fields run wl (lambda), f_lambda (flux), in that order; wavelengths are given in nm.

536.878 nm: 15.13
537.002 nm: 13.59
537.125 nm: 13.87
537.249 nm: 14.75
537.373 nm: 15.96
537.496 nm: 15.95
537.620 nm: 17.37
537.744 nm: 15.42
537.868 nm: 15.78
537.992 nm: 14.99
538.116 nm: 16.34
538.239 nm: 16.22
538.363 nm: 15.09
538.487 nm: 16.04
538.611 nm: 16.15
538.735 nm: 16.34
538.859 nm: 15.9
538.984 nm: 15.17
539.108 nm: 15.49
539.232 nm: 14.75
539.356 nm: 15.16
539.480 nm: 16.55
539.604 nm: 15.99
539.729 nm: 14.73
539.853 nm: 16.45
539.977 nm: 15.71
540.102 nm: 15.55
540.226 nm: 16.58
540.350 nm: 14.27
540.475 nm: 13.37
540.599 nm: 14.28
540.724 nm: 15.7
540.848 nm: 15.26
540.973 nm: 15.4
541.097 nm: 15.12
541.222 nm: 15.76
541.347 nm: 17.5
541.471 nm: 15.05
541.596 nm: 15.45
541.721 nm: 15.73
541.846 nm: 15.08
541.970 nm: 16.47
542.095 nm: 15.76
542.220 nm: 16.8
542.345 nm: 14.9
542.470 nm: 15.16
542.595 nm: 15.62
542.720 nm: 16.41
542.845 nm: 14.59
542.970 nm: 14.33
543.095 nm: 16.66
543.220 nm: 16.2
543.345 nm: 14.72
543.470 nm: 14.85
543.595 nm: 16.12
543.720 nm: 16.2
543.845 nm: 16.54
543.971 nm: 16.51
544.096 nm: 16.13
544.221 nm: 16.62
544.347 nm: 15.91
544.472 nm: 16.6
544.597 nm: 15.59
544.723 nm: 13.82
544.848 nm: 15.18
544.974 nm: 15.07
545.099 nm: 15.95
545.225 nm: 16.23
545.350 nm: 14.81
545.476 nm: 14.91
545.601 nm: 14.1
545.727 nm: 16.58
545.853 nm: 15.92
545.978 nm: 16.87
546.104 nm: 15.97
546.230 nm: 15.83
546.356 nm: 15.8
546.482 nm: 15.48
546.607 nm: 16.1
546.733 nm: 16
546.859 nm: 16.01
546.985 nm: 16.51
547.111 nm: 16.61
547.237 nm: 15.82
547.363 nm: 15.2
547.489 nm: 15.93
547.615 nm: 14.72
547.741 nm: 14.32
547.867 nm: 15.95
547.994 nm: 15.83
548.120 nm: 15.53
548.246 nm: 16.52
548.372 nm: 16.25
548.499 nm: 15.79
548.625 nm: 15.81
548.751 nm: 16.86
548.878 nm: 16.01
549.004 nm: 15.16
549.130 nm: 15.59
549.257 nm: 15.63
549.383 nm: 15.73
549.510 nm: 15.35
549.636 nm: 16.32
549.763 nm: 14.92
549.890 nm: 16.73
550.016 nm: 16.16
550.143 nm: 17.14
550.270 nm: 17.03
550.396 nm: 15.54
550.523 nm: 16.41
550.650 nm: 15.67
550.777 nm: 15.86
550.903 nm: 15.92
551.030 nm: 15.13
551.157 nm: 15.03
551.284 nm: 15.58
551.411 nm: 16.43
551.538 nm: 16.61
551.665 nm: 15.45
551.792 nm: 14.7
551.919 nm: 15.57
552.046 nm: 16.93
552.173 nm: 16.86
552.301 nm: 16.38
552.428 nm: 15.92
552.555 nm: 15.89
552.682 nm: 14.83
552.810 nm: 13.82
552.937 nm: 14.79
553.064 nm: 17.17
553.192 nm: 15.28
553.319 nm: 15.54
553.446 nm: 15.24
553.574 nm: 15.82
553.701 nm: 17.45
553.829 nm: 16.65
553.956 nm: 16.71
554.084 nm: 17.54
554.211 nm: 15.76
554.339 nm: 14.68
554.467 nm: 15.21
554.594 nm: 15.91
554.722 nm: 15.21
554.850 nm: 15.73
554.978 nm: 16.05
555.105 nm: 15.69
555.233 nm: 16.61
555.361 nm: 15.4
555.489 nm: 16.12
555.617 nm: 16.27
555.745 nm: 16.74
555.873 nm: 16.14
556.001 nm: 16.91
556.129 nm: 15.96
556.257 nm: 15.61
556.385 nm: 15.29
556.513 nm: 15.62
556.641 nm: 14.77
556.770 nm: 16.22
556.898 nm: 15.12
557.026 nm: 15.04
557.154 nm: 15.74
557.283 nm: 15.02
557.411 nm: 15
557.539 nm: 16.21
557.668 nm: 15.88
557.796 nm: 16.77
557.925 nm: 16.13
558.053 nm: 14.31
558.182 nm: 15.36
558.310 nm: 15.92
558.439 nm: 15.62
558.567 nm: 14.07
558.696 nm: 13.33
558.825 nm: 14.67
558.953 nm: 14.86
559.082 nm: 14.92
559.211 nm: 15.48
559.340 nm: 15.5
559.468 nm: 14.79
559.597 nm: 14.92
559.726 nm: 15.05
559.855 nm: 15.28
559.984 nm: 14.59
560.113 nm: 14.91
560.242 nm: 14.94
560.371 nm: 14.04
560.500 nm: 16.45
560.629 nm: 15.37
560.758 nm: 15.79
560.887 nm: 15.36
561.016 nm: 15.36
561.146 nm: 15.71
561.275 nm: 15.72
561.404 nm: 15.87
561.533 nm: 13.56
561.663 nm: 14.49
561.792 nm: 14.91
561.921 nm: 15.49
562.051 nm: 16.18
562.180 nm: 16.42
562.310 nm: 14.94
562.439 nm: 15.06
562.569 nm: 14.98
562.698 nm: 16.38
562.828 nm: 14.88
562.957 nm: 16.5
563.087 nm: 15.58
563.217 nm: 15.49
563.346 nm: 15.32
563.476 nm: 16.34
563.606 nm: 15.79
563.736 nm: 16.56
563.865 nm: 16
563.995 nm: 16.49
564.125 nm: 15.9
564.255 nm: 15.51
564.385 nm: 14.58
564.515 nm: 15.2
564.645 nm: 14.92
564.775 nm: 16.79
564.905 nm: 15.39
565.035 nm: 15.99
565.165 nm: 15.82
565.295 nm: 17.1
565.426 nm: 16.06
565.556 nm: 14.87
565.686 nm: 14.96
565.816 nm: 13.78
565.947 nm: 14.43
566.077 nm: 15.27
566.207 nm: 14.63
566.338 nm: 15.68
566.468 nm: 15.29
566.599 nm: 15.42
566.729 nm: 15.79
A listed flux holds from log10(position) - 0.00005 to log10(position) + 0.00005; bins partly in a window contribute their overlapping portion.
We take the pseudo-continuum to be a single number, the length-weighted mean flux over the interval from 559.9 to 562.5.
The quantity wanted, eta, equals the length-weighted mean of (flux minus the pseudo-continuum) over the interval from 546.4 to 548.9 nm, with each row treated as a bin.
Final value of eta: 0.60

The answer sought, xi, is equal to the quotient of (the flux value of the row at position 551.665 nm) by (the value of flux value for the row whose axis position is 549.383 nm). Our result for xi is 0.982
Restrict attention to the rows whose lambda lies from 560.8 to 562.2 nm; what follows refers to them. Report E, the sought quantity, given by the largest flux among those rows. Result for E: 16.42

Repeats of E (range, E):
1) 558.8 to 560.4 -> 15.5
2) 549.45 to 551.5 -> 17.14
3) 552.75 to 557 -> 17.54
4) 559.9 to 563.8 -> 16.56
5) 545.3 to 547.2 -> 16.87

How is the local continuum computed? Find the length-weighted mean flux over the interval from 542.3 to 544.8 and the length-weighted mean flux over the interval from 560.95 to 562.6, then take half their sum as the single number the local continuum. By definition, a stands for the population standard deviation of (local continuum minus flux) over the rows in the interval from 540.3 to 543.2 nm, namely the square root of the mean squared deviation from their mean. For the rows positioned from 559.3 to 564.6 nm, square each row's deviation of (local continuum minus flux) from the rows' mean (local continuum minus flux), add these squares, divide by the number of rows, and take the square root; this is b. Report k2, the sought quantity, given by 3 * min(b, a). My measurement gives 2.1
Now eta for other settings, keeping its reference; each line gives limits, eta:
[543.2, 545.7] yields 0.35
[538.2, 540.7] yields 0.23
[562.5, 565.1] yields 0.47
